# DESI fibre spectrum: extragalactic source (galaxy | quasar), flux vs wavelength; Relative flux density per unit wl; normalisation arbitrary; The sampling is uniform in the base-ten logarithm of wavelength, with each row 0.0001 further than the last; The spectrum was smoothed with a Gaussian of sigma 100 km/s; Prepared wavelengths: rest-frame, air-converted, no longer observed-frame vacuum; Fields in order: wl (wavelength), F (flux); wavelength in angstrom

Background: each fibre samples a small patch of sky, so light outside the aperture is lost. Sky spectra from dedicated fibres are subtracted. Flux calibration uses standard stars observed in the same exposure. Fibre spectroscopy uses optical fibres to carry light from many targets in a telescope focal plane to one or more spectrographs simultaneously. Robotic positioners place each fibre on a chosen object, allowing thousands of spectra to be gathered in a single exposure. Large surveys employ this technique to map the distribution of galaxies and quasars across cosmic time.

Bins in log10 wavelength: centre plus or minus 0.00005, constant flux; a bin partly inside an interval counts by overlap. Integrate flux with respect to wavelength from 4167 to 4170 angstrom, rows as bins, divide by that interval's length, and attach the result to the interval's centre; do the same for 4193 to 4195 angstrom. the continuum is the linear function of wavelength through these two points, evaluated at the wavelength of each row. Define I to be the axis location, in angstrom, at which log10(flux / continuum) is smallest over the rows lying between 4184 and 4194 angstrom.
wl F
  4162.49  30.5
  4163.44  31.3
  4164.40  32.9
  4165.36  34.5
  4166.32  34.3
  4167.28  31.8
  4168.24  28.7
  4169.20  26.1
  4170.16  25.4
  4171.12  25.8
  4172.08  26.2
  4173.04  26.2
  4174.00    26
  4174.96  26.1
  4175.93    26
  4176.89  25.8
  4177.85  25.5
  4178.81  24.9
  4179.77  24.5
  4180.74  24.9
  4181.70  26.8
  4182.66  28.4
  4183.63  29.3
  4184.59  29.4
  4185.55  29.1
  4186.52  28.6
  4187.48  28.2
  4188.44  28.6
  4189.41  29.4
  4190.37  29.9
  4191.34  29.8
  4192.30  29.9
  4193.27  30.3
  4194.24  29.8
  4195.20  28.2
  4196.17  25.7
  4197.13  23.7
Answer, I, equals 4187.48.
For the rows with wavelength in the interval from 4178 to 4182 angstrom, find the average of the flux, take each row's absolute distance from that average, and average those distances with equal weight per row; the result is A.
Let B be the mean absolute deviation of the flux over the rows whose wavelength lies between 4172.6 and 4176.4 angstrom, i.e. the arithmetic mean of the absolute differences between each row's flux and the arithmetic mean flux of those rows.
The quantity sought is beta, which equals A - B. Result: 0.7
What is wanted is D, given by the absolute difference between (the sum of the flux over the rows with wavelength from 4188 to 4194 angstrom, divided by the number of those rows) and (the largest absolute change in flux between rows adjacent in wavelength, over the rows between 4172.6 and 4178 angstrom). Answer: 29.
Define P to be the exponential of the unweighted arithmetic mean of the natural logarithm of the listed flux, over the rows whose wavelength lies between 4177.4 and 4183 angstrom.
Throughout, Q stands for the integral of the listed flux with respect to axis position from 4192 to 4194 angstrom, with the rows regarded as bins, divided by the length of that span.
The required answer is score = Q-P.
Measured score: 4.1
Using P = 25.8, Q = 29.9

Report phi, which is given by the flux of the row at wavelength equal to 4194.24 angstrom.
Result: 29.8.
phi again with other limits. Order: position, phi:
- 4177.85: 25.5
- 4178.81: 24.9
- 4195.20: 28.2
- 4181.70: 26.8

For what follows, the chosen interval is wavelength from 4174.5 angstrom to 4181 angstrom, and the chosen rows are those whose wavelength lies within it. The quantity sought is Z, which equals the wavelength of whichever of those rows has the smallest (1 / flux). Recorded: 4174.96 angstrom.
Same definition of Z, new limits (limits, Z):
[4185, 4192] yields 4190.37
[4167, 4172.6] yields 4167.28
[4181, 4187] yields 4184.59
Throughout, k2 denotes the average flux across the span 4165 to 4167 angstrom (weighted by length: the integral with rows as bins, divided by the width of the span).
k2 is 34.1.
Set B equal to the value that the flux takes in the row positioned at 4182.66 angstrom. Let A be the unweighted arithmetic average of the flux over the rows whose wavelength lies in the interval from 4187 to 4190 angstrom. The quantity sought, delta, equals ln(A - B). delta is -1.1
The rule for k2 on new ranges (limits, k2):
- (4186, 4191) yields 28.9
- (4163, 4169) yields 31.9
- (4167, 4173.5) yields 27.0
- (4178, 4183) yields 25.8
